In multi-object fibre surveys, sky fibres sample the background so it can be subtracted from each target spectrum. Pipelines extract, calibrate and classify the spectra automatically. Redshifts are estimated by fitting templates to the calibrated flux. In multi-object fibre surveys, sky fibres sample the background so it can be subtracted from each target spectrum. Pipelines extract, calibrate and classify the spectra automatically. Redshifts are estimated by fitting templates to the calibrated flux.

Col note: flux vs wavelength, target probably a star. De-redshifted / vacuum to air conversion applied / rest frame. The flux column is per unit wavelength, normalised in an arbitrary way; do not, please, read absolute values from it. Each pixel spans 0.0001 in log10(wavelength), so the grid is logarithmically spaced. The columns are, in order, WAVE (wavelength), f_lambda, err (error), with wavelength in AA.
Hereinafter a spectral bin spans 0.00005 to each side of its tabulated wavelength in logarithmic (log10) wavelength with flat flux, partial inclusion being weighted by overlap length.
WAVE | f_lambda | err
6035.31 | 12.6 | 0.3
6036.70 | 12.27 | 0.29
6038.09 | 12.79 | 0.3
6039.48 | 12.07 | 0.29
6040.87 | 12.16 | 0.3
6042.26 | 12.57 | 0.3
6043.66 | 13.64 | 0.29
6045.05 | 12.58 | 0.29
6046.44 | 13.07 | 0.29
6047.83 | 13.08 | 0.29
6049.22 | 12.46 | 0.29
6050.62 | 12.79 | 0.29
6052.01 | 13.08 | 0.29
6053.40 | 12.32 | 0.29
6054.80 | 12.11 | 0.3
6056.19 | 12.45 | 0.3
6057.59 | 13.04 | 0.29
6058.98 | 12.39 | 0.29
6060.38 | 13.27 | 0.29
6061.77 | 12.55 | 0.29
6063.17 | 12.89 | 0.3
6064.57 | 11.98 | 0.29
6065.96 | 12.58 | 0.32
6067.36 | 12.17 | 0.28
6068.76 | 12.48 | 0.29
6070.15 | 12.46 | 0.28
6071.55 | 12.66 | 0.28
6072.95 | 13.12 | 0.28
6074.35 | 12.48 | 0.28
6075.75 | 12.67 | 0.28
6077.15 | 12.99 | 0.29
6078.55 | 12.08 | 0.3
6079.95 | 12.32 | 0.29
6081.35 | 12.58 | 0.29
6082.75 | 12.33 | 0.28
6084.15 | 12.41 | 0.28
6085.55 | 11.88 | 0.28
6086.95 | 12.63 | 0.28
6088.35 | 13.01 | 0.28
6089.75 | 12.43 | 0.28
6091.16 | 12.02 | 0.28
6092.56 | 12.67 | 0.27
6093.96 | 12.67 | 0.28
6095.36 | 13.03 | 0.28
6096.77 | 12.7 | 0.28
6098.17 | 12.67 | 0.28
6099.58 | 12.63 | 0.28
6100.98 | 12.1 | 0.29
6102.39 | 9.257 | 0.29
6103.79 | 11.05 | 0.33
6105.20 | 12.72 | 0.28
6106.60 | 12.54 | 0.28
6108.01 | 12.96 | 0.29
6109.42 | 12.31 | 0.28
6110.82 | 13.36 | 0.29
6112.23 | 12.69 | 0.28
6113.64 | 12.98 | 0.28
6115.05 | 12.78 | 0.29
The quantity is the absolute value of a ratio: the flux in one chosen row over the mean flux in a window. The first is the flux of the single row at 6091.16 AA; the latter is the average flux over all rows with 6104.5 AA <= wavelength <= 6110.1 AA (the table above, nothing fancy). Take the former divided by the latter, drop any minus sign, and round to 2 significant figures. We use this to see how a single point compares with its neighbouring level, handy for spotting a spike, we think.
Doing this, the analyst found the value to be 0.95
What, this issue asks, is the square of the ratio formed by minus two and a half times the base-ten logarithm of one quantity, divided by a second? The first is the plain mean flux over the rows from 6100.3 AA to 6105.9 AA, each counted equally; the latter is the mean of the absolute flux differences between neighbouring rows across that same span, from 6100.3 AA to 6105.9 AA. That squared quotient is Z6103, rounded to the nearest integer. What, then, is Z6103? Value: 2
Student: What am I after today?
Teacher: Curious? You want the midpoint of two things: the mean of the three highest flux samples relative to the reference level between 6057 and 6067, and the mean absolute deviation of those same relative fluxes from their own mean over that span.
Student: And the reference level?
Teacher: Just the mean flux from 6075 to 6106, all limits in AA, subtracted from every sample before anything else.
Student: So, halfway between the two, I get 0.55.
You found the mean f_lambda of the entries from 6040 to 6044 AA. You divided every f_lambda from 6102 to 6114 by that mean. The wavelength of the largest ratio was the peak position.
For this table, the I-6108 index 6110.82 AA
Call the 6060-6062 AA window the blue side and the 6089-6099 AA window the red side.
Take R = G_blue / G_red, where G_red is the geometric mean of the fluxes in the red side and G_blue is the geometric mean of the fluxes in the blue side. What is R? 1.02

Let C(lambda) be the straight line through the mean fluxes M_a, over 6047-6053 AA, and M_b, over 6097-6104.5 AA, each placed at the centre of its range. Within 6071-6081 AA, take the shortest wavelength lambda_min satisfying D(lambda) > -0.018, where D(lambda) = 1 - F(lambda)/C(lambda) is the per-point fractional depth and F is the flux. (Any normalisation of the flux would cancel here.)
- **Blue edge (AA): 6078.55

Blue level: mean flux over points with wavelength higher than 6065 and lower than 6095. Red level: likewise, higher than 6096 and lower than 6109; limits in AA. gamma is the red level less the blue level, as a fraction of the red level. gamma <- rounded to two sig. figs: -0.036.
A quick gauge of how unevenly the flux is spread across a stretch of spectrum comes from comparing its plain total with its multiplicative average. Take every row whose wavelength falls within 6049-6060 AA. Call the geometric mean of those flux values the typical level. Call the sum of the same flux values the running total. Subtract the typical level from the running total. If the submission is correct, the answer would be 88.1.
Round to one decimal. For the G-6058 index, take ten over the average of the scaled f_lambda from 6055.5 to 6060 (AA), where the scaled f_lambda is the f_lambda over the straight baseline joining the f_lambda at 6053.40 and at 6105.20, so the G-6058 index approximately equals 9.8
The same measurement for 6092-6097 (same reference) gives 9.9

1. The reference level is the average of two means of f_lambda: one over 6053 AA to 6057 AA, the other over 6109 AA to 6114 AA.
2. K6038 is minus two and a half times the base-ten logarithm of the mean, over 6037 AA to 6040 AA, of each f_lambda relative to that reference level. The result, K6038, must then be 0.012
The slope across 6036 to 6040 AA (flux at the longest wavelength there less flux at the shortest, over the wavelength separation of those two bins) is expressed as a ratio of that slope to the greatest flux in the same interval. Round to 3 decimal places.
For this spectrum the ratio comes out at -0.006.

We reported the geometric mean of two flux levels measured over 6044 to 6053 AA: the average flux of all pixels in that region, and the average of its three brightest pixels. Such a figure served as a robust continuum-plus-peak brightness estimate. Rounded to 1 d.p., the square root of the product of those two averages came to 13.0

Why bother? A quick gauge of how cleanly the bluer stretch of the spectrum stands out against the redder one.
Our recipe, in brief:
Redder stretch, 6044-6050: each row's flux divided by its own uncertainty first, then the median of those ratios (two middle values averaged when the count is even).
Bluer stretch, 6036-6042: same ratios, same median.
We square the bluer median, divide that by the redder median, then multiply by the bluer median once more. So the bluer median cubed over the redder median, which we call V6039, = 1671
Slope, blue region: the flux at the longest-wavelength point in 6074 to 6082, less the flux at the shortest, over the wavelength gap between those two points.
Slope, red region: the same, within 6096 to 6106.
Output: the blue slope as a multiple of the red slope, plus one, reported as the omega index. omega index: 7.0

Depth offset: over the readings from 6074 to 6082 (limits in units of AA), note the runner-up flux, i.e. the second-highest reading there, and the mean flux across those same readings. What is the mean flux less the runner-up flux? -0.15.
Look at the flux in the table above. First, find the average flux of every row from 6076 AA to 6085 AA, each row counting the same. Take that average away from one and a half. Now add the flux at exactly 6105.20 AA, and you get 1.77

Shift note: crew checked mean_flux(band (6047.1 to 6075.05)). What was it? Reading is 12.6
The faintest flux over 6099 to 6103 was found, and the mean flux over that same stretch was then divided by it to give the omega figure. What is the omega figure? 1.22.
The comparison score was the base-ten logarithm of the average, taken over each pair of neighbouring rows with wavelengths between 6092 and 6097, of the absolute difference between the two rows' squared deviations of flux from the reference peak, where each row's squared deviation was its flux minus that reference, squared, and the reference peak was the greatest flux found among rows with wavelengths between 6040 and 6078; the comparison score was -0.44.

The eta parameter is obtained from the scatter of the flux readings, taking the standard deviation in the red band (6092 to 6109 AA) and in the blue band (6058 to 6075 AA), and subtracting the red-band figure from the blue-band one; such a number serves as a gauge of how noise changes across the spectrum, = -0.7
